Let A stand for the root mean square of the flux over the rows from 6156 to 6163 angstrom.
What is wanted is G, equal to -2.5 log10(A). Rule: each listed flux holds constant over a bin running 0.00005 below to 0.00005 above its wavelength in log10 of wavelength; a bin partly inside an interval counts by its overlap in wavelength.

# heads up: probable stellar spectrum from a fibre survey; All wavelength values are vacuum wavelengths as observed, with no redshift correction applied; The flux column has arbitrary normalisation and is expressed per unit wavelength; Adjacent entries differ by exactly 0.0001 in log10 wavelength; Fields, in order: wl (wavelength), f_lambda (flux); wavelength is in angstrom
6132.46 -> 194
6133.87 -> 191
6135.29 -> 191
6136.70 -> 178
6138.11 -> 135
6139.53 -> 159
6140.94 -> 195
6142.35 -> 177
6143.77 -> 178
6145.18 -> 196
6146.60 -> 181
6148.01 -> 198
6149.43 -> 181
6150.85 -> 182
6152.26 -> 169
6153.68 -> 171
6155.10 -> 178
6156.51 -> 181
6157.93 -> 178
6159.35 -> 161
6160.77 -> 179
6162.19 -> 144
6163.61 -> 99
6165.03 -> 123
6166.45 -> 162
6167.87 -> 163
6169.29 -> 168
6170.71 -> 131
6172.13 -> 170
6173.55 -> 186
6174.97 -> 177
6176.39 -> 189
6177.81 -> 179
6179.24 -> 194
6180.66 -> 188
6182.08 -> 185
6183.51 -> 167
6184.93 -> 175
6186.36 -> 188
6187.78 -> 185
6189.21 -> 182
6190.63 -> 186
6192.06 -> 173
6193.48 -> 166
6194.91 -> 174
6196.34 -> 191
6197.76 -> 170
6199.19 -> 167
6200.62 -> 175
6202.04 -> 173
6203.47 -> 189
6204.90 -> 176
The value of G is -5.571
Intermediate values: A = 169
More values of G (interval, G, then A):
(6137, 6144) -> -5.576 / 170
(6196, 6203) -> -5.610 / 175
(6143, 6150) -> -5.680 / 187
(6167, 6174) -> -5.541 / 165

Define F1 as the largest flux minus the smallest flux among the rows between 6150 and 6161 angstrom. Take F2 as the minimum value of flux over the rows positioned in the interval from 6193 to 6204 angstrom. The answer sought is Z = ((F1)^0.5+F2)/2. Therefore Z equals 85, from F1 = 21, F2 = 166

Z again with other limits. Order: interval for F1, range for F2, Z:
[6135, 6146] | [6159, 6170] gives 53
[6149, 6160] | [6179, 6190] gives 86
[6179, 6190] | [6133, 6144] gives 70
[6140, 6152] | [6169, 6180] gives 68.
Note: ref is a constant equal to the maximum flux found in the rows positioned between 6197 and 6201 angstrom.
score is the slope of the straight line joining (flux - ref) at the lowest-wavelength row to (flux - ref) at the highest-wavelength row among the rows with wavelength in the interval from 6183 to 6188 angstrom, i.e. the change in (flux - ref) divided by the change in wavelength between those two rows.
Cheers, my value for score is 4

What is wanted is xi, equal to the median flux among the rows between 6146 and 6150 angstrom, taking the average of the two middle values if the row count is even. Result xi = 181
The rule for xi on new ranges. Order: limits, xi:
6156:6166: 161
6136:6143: 177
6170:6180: 179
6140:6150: 181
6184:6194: 182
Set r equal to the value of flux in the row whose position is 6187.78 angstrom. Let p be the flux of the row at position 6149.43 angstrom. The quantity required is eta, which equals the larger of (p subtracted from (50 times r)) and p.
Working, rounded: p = 181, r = 185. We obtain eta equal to 9069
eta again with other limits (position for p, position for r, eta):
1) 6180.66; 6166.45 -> 7912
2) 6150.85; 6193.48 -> 8118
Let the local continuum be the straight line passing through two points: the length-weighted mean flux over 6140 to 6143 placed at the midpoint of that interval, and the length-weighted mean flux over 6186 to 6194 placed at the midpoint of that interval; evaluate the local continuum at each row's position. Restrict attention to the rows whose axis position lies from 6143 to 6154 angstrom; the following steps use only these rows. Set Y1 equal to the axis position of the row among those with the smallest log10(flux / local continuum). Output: 6152.26 angstrom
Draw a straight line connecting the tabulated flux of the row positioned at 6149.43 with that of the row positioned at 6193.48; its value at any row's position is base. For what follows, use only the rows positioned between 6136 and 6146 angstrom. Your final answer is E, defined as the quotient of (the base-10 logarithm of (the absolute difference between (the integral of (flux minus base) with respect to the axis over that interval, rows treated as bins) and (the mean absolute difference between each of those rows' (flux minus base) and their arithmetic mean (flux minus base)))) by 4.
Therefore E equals 0.51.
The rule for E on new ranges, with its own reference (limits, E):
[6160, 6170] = 0.62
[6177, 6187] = 0.52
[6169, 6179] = 0.28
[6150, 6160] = 0.43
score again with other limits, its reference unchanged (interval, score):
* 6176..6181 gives 0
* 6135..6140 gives -8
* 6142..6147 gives 1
